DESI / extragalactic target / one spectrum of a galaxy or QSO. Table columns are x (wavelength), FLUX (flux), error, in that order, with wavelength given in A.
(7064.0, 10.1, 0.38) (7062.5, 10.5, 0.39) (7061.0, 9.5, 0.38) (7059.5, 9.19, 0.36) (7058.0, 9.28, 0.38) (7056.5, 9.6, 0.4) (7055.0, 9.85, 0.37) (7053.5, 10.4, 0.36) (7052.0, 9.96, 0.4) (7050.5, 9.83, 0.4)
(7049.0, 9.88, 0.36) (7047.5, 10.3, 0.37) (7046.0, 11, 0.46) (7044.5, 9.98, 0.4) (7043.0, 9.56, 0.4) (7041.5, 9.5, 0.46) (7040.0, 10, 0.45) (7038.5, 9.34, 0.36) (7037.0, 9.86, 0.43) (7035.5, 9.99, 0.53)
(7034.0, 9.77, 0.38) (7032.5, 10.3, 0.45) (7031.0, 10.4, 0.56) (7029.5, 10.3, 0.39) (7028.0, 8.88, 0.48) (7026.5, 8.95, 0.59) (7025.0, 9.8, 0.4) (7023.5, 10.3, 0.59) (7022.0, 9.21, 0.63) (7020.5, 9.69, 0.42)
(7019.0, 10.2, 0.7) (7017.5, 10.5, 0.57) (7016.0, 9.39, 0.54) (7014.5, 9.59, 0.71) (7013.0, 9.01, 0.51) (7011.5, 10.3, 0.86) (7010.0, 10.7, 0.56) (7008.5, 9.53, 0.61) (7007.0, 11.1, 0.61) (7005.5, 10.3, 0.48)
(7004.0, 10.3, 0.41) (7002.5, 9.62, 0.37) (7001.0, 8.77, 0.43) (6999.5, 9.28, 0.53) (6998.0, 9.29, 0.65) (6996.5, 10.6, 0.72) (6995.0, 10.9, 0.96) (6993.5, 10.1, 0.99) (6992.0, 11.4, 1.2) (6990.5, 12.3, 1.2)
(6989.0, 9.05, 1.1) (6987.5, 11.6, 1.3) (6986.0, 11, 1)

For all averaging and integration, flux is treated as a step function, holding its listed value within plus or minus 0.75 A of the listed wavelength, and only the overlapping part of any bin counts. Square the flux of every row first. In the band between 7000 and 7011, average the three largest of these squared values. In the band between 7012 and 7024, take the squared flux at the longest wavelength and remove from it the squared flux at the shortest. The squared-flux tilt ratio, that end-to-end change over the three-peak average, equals 0.217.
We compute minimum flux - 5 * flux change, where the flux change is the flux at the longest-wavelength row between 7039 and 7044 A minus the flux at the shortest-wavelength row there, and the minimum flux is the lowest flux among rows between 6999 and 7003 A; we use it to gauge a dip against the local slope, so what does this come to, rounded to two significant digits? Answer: 11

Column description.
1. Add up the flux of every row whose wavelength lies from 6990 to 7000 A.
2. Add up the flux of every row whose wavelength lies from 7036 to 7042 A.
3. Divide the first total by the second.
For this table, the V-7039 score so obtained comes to 1.9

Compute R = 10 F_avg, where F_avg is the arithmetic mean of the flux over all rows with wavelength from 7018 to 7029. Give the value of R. 96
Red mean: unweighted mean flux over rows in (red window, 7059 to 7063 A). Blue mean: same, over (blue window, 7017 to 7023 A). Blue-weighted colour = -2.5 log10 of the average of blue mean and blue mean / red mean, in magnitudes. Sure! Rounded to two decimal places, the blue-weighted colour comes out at -1.84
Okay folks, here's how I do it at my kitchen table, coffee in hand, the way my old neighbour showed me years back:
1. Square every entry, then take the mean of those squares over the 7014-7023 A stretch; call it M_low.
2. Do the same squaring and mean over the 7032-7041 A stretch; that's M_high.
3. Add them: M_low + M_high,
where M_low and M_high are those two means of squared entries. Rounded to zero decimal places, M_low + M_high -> 193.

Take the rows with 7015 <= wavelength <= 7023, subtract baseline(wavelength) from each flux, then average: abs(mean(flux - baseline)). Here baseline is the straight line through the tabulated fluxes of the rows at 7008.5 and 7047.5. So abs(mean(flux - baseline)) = 0.1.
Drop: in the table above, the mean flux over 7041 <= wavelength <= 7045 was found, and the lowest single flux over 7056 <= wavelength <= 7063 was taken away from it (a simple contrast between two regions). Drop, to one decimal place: 0.5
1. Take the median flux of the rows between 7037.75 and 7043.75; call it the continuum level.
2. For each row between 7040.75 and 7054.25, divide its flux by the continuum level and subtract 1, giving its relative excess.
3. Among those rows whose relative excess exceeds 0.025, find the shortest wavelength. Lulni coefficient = 7044.5 A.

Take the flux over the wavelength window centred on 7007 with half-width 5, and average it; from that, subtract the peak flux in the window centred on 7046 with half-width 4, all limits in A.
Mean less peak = -0.7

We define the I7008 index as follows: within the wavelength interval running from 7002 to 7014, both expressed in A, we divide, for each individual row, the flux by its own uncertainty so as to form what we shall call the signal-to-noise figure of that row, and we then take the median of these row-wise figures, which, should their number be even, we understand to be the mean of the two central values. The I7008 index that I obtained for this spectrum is 19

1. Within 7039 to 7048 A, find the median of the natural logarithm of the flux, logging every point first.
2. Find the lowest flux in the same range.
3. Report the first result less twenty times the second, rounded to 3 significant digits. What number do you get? -188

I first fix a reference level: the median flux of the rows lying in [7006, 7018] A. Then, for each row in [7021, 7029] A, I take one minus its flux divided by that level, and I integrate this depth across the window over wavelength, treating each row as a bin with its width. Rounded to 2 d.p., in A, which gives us 0.39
